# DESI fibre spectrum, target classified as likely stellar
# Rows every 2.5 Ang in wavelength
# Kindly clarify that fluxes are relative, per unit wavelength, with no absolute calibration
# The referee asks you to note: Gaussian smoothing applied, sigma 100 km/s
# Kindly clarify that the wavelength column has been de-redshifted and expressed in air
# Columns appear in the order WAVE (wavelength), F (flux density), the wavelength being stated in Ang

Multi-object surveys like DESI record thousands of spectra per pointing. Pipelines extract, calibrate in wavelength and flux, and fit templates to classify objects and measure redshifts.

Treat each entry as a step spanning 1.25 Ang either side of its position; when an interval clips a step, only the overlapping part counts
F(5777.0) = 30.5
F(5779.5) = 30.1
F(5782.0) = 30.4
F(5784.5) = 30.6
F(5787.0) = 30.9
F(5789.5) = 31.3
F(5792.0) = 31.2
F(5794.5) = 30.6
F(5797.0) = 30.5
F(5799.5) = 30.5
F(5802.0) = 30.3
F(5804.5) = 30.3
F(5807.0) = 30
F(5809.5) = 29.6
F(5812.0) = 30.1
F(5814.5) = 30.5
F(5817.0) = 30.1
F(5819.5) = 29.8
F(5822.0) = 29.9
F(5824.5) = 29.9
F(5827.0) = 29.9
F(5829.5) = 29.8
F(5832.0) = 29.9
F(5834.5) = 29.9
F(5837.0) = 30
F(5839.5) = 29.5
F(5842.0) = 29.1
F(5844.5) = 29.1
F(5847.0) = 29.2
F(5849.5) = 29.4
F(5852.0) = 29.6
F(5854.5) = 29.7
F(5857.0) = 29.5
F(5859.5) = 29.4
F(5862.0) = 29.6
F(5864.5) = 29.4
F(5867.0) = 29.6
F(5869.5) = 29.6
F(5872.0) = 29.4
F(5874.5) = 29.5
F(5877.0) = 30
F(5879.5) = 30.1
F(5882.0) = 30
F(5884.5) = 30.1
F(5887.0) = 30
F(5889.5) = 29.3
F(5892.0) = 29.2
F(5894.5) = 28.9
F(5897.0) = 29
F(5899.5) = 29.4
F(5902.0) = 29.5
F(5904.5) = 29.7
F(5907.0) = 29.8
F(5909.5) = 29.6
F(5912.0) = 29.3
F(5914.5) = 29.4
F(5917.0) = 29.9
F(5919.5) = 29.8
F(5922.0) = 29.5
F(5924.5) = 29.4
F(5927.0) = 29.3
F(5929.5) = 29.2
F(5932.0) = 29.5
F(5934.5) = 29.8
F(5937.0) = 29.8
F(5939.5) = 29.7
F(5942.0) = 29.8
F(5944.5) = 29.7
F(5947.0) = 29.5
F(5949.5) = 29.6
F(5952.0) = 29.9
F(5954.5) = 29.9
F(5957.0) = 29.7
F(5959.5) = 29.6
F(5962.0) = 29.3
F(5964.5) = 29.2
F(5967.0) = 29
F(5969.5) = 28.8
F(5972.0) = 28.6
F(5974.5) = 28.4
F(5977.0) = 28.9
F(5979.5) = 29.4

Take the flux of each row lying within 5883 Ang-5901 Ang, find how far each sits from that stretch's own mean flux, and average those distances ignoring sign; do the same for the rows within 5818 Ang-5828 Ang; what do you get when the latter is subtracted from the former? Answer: 0.33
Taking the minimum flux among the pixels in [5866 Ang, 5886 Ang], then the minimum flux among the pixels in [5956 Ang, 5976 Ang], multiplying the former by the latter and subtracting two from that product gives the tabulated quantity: 833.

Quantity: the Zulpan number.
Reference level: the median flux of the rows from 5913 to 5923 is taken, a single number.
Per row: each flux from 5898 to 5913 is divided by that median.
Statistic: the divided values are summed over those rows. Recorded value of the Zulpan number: 5.98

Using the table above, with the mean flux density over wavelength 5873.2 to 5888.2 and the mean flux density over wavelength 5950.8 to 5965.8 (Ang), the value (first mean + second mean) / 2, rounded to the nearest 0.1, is 29.8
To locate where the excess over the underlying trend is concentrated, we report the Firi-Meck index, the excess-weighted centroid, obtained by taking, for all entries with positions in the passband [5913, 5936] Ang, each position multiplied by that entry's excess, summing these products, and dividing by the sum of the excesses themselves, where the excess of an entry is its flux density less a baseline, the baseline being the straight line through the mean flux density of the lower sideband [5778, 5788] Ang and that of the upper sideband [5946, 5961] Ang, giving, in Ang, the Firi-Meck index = 5924.8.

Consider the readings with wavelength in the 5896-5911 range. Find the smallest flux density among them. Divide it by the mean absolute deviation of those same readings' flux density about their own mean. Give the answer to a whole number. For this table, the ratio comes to 145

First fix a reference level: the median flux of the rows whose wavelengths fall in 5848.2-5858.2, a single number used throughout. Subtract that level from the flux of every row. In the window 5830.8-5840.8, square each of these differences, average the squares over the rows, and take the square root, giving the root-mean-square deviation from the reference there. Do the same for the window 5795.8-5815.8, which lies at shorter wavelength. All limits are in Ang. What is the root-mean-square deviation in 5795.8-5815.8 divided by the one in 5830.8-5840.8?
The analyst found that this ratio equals 2.2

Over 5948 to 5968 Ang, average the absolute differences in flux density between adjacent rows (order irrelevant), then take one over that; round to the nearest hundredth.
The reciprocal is 5.83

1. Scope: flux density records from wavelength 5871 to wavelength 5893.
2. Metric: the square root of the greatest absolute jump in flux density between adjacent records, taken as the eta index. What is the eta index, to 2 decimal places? 0.84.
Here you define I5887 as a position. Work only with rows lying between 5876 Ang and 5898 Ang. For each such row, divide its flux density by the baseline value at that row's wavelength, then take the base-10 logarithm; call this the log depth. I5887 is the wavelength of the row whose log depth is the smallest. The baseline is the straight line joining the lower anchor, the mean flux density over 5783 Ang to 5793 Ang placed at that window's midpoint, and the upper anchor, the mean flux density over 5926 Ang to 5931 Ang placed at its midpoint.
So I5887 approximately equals 5894.5 Ang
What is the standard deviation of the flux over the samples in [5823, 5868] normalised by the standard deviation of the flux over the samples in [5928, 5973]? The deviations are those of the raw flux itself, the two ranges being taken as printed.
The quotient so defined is 0.74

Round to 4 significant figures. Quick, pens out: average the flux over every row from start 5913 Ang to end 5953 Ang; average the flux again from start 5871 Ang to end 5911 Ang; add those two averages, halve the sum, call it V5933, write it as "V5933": 29.60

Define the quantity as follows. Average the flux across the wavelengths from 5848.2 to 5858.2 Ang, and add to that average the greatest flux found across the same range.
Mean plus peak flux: 59.2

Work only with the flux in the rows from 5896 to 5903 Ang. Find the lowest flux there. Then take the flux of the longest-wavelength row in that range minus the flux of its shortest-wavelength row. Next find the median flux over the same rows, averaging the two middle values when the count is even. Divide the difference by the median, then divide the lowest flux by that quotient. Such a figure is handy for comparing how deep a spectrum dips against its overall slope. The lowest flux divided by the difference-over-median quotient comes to 1705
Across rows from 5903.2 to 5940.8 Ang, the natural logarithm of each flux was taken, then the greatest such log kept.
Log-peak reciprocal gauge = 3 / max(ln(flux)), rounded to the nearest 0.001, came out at 0.883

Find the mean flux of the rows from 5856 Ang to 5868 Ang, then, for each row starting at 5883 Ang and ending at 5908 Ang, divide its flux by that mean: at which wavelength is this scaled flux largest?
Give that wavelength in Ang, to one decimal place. 5884.5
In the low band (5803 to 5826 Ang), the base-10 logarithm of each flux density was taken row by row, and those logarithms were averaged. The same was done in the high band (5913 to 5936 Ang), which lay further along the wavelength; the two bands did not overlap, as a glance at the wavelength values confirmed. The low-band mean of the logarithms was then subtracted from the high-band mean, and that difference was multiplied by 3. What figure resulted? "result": -0.021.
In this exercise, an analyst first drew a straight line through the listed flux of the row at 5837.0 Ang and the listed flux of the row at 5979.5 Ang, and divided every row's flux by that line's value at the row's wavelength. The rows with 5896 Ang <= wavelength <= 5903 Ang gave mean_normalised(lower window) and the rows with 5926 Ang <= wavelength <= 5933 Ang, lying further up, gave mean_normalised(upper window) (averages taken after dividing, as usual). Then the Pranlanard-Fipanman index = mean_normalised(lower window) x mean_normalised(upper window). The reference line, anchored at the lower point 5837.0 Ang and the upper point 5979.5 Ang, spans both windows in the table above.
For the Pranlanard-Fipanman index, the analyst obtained 0.976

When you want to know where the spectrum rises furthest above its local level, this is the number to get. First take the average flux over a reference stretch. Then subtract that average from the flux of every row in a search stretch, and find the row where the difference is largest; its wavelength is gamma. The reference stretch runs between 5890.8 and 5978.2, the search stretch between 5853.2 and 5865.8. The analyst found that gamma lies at 5854.5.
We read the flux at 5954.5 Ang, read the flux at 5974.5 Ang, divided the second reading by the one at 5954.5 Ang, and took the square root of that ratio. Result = 0.975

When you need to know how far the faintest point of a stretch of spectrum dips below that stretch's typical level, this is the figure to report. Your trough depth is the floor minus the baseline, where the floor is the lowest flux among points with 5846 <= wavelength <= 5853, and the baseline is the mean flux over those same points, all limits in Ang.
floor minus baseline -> -0.20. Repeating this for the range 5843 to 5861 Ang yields -0.31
